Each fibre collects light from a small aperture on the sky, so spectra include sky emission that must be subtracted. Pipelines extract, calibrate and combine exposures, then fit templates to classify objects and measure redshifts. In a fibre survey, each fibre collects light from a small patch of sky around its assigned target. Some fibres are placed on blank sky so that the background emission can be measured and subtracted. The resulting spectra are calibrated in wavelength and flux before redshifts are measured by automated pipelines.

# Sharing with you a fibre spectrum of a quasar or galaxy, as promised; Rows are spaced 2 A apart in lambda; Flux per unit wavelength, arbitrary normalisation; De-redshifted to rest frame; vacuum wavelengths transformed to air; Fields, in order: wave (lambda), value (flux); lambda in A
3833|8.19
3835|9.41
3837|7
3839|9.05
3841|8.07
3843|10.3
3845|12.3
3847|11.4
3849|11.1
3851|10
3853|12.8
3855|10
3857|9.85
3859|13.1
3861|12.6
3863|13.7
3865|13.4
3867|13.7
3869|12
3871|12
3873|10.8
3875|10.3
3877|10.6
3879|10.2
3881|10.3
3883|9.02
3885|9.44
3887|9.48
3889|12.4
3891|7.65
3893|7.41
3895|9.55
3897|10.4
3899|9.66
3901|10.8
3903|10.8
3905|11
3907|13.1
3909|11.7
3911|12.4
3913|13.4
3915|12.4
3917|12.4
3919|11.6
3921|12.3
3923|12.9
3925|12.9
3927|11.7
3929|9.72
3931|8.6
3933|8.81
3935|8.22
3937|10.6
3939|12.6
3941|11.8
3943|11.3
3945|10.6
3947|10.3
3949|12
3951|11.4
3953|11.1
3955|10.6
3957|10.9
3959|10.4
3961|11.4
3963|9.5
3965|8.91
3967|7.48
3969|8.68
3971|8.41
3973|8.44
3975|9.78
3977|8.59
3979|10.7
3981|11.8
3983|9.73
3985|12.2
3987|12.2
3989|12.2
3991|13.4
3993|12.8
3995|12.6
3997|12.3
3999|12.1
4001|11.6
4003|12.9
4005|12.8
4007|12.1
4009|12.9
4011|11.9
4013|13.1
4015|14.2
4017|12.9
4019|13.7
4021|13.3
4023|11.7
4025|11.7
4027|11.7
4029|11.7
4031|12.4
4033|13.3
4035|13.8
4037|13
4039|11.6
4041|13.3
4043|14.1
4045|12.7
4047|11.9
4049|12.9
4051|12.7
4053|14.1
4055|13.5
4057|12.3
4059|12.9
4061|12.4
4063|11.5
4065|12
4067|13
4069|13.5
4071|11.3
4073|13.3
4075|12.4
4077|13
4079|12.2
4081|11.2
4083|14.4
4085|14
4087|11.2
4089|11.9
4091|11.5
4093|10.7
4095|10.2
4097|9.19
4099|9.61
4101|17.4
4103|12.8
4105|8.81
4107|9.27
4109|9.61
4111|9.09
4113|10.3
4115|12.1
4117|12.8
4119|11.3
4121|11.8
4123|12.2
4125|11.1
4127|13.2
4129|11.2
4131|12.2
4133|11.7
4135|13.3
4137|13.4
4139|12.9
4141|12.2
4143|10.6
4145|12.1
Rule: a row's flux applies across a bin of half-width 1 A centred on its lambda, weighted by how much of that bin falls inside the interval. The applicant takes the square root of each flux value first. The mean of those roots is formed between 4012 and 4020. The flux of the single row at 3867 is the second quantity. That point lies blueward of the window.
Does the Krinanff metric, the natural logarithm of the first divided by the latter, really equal -1.3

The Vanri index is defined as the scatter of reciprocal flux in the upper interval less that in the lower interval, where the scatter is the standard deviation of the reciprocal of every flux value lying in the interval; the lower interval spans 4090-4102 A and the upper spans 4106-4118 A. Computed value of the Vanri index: -0.005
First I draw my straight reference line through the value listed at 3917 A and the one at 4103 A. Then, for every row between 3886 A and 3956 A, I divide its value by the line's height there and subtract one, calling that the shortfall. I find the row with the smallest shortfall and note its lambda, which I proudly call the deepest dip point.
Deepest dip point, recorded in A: 3893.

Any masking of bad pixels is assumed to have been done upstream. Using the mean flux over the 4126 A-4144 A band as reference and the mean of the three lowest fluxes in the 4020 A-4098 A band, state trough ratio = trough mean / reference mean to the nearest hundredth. 0.82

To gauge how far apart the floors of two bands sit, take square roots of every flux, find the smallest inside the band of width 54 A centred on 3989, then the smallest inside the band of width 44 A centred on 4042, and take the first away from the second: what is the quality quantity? 0.7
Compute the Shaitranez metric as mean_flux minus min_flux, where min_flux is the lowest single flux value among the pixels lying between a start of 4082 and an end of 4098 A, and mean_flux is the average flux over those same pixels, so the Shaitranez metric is 2.4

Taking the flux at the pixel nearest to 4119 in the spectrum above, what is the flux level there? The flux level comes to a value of 11.3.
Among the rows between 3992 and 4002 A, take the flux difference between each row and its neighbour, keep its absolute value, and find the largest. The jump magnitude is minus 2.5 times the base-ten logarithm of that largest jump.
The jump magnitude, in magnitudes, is 0.8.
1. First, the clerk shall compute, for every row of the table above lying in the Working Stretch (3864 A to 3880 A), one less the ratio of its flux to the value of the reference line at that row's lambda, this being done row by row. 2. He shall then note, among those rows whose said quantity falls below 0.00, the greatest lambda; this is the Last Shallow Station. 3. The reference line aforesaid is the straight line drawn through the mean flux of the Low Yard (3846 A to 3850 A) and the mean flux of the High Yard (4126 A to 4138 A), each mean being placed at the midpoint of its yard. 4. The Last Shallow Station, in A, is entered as 3871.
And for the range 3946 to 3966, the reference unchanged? 3949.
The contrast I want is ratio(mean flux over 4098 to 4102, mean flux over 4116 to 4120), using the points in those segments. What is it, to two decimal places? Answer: 1.12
